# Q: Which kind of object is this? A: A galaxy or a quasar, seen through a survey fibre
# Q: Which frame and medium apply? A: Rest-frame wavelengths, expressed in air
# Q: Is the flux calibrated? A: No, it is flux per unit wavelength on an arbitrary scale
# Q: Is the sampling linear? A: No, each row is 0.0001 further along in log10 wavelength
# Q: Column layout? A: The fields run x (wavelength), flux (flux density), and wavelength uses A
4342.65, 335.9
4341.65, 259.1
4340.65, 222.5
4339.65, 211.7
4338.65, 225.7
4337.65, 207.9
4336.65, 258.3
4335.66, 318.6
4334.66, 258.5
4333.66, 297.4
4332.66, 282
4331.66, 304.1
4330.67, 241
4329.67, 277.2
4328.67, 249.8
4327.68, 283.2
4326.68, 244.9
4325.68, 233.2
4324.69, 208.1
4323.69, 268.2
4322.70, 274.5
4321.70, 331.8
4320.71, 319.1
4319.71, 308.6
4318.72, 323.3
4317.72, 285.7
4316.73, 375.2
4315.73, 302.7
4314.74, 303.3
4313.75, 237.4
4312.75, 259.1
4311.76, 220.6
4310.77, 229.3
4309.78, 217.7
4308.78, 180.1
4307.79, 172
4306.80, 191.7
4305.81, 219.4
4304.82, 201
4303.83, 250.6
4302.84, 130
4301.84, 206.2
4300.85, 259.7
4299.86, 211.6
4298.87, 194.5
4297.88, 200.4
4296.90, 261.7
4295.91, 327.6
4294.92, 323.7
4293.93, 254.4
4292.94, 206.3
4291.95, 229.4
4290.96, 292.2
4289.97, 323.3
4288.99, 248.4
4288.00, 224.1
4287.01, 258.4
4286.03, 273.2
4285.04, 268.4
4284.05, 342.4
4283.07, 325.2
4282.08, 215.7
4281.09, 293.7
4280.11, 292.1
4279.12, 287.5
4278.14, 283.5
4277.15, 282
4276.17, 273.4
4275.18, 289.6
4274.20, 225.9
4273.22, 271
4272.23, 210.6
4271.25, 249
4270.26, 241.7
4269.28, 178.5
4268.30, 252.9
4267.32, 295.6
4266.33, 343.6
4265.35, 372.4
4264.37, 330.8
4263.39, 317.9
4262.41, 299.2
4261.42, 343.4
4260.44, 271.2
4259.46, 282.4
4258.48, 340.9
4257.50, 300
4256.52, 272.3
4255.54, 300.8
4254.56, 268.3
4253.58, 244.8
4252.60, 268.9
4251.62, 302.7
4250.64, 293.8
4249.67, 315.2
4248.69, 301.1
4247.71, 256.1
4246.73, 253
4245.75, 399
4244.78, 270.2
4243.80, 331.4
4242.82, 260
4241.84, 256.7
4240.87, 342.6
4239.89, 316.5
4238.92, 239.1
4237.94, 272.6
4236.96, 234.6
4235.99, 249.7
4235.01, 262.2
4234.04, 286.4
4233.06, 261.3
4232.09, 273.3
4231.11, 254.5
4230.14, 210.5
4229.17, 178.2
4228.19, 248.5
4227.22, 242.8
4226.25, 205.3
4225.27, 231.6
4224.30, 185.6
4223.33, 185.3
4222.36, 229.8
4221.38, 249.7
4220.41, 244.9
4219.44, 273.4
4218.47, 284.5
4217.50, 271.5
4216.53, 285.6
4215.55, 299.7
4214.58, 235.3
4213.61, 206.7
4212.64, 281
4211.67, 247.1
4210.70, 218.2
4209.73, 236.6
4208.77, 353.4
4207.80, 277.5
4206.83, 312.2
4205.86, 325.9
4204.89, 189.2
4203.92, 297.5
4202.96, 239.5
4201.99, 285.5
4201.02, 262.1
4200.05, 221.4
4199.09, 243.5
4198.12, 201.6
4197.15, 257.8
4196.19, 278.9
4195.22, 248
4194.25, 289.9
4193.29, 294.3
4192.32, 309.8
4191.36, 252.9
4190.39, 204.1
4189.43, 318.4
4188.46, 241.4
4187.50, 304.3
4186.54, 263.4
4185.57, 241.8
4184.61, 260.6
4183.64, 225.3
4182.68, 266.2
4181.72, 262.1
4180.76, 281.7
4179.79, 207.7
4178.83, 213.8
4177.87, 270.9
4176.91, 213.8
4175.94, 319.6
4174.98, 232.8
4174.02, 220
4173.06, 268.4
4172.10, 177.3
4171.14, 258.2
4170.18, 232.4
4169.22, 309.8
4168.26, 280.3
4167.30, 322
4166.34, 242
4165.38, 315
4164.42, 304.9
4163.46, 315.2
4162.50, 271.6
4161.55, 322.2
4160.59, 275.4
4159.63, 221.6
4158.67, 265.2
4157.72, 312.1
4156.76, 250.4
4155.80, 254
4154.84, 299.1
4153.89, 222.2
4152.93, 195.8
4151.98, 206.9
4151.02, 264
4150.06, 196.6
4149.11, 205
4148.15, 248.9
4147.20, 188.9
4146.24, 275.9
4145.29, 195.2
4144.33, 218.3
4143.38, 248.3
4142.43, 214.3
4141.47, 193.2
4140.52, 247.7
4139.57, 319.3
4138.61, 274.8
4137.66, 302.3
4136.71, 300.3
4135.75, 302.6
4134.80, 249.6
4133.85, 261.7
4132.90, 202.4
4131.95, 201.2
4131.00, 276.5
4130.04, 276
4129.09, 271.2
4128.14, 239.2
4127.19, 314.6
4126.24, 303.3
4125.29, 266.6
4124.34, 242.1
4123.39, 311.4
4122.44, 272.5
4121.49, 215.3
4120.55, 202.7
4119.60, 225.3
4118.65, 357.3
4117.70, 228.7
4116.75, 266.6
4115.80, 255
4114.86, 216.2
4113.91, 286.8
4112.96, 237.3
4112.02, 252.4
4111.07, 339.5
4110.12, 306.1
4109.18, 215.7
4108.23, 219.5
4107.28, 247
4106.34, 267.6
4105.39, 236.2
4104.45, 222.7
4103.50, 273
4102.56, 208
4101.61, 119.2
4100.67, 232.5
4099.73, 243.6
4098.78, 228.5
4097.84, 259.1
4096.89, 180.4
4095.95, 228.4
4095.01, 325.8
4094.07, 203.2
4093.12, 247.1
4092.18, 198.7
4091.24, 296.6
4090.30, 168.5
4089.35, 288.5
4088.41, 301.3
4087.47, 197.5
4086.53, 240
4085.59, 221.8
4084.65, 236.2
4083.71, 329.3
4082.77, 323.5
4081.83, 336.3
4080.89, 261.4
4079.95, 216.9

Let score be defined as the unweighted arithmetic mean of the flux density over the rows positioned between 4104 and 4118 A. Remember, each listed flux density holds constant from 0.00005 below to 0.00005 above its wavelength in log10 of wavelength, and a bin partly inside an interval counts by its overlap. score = 253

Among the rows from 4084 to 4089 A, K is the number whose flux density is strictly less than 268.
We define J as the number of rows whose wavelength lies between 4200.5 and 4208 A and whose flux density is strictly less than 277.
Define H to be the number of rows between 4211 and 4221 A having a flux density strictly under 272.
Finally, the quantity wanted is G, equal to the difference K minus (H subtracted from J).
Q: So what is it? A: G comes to 6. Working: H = 5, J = 3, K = 4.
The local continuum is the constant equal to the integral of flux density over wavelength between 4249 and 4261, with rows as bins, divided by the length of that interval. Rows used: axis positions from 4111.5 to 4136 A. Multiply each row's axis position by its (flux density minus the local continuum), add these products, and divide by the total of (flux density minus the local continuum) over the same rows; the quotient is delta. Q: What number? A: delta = 4123.3 A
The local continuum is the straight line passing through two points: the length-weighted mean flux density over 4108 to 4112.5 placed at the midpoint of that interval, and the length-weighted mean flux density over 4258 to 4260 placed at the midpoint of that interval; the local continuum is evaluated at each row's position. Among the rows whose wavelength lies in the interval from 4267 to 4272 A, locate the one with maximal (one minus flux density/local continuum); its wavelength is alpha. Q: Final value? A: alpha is 4269.28 A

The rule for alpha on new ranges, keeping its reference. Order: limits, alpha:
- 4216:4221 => 4220.41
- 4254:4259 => 4254.56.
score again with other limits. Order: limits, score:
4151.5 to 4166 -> 269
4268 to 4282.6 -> 256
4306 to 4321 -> 262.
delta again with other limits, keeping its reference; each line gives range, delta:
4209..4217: 4212.1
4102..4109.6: 4106.0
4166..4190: 4177.5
